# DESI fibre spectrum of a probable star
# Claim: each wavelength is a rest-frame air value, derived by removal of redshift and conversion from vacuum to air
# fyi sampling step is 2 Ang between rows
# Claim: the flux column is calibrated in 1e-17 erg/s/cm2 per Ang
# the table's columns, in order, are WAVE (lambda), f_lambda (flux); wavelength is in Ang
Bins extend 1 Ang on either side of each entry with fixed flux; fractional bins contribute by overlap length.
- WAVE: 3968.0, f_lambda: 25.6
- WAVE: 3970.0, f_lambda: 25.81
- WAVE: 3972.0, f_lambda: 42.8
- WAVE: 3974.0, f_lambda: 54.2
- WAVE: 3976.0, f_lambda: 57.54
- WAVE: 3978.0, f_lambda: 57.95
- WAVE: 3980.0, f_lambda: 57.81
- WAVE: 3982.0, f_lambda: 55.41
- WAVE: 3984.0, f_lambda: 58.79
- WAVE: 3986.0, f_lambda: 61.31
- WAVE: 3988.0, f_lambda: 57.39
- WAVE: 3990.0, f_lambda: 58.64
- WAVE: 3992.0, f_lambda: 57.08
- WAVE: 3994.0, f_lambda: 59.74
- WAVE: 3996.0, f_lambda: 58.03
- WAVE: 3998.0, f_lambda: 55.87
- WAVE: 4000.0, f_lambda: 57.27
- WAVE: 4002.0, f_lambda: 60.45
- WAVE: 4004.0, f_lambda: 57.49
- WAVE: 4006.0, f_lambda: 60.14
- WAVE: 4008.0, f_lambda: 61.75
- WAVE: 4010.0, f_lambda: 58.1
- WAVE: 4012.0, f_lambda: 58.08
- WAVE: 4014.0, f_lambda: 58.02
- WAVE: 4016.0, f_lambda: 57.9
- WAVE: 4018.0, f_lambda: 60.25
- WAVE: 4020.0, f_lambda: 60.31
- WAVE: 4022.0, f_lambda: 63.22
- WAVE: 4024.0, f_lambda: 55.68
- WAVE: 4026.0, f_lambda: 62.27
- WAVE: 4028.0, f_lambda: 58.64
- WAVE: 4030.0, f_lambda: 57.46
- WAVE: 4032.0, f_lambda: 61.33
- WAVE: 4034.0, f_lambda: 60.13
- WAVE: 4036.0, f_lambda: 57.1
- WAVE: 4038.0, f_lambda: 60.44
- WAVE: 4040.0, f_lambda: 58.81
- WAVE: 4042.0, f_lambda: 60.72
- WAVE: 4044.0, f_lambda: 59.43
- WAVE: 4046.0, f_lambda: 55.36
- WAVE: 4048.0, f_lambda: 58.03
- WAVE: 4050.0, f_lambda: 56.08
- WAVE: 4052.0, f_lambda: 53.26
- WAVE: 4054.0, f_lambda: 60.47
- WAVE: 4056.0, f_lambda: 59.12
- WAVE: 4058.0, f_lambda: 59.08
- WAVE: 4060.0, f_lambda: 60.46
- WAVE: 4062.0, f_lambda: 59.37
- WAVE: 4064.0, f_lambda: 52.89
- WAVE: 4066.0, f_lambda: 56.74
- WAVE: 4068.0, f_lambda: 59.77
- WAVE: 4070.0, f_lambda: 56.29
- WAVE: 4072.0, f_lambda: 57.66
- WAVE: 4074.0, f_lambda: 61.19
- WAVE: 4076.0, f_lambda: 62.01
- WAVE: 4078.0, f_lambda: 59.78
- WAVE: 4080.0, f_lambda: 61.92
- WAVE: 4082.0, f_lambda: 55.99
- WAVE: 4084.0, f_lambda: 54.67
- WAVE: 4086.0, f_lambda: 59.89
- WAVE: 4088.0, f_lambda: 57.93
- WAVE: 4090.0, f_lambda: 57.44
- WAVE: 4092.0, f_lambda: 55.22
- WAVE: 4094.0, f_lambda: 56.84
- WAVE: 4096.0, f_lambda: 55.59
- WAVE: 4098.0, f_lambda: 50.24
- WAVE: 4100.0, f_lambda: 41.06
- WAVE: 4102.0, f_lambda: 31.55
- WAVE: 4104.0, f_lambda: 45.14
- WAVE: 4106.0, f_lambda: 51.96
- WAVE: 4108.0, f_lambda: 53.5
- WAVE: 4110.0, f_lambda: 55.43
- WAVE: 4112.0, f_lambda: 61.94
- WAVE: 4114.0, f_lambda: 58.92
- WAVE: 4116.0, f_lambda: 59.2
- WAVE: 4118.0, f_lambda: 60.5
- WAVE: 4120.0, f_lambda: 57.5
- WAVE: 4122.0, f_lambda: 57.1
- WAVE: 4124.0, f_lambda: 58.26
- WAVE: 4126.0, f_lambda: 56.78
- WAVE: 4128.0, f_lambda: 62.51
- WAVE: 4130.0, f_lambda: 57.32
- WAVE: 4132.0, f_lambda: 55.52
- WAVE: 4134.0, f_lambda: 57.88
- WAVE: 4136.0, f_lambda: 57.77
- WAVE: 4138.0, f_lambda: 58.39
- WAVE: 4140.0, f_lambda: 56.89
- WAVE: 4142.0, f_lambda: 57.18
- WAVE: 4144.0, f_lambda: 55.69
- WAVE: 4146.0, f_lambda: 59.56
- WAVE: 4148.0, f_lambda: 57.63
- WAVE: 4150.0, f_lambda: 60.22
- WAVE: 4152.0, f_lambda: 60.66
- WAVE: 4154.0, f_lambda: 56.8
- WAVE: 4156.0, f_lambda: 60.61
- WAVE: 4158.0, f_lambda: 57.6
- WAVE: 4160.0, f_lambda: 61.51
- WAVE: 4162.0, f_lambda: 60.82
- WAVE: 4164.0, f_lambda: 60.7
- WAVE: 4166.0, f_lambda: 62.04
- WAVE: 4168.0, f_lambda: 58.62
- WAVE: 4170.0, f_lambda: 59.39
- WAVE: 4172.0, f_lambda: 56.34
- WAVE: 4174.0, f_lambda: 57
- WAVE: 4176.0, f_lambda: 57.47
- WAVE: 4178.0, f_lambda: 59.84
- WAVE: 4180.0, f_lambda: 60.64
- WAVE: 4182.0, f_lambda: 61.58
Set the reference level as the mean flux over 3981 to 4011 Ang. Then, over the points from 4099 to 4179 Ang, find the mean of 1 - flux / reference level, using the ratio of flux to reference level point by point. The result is 0.028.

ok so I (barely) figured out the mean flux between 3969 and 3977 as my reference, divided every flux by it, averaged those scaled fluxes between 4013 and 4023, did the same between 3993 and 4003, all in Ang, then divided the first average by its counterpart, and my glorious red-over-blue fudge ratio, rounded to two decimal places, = 1.03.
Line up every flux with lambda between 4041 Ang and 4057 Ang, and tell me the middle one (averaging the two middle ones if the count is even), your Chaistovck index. 58.6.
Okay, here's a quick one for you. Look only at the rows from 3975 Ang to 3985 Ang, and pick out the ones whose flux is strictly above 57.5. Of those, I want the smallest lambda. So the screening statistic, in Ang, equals 3976.0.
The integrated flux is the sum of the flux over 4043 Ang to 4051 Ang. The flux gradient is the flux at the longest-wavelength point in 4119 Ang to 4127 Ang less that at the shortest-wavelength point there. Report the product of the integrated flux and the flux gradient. -165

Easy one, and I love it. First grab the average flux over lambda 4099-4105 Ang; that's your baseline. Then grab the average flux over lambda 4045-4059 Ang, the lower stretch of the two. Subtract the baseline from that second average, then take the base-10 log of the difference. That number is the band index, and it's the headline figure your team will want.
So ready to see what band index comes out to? 1.3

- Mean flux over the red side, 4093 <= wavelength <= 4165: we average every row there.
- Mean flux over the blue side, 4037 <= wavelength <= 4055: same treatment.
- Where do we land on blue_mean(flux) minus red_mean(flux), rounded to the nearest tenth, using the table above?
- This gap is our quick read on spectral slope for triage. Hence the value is 1.8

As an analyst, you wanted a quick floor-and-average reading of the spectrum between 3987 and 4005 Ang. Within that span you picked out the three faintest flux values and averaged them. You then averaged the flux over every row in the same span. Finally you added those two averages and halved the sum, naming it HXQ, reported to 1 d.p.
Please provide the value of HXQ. 57.4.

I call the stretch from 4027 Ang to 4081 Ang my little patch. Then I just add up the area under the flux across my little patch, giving 3167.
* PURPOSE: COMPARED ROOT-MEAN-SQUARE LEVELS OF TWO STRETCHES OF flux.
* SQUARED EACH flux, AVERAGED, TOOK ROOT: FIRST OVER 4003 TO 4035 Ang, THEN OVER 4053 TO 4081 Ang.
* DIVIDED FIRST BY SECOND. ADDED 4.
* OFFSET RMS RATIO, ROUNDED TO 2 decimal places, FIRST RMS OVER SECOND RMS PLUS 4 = 5.01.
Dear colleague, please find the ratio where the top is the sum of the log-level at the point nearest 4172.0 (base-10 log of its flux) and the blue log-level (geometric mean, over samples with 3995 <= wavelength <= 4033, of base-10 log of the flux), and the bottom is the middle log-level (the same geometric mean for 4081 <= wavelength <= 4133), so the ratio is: 2.03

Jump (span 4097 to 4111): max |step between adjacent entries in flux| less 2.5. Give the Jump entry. 11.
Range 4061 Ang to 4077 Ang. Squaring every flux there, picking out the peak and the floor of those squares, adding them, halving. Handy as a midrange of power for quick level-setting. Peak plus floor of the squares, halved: 3321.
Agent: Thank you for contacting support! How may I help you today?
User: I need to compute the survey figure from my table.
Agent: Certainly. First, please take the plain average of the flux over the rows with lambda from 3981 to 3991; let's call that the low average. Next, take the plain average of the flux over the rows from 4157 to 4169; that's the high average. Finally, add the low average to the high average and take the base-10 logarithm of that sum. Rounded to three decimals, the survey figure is 2.074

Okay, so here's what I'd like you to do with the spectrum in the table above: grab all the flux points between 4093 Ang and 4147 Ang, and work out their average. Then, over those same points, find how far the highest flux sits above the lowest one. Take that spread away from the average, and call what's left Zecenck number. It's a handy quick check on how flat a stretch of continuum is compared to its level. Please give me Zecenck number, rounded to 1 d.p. 24.2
